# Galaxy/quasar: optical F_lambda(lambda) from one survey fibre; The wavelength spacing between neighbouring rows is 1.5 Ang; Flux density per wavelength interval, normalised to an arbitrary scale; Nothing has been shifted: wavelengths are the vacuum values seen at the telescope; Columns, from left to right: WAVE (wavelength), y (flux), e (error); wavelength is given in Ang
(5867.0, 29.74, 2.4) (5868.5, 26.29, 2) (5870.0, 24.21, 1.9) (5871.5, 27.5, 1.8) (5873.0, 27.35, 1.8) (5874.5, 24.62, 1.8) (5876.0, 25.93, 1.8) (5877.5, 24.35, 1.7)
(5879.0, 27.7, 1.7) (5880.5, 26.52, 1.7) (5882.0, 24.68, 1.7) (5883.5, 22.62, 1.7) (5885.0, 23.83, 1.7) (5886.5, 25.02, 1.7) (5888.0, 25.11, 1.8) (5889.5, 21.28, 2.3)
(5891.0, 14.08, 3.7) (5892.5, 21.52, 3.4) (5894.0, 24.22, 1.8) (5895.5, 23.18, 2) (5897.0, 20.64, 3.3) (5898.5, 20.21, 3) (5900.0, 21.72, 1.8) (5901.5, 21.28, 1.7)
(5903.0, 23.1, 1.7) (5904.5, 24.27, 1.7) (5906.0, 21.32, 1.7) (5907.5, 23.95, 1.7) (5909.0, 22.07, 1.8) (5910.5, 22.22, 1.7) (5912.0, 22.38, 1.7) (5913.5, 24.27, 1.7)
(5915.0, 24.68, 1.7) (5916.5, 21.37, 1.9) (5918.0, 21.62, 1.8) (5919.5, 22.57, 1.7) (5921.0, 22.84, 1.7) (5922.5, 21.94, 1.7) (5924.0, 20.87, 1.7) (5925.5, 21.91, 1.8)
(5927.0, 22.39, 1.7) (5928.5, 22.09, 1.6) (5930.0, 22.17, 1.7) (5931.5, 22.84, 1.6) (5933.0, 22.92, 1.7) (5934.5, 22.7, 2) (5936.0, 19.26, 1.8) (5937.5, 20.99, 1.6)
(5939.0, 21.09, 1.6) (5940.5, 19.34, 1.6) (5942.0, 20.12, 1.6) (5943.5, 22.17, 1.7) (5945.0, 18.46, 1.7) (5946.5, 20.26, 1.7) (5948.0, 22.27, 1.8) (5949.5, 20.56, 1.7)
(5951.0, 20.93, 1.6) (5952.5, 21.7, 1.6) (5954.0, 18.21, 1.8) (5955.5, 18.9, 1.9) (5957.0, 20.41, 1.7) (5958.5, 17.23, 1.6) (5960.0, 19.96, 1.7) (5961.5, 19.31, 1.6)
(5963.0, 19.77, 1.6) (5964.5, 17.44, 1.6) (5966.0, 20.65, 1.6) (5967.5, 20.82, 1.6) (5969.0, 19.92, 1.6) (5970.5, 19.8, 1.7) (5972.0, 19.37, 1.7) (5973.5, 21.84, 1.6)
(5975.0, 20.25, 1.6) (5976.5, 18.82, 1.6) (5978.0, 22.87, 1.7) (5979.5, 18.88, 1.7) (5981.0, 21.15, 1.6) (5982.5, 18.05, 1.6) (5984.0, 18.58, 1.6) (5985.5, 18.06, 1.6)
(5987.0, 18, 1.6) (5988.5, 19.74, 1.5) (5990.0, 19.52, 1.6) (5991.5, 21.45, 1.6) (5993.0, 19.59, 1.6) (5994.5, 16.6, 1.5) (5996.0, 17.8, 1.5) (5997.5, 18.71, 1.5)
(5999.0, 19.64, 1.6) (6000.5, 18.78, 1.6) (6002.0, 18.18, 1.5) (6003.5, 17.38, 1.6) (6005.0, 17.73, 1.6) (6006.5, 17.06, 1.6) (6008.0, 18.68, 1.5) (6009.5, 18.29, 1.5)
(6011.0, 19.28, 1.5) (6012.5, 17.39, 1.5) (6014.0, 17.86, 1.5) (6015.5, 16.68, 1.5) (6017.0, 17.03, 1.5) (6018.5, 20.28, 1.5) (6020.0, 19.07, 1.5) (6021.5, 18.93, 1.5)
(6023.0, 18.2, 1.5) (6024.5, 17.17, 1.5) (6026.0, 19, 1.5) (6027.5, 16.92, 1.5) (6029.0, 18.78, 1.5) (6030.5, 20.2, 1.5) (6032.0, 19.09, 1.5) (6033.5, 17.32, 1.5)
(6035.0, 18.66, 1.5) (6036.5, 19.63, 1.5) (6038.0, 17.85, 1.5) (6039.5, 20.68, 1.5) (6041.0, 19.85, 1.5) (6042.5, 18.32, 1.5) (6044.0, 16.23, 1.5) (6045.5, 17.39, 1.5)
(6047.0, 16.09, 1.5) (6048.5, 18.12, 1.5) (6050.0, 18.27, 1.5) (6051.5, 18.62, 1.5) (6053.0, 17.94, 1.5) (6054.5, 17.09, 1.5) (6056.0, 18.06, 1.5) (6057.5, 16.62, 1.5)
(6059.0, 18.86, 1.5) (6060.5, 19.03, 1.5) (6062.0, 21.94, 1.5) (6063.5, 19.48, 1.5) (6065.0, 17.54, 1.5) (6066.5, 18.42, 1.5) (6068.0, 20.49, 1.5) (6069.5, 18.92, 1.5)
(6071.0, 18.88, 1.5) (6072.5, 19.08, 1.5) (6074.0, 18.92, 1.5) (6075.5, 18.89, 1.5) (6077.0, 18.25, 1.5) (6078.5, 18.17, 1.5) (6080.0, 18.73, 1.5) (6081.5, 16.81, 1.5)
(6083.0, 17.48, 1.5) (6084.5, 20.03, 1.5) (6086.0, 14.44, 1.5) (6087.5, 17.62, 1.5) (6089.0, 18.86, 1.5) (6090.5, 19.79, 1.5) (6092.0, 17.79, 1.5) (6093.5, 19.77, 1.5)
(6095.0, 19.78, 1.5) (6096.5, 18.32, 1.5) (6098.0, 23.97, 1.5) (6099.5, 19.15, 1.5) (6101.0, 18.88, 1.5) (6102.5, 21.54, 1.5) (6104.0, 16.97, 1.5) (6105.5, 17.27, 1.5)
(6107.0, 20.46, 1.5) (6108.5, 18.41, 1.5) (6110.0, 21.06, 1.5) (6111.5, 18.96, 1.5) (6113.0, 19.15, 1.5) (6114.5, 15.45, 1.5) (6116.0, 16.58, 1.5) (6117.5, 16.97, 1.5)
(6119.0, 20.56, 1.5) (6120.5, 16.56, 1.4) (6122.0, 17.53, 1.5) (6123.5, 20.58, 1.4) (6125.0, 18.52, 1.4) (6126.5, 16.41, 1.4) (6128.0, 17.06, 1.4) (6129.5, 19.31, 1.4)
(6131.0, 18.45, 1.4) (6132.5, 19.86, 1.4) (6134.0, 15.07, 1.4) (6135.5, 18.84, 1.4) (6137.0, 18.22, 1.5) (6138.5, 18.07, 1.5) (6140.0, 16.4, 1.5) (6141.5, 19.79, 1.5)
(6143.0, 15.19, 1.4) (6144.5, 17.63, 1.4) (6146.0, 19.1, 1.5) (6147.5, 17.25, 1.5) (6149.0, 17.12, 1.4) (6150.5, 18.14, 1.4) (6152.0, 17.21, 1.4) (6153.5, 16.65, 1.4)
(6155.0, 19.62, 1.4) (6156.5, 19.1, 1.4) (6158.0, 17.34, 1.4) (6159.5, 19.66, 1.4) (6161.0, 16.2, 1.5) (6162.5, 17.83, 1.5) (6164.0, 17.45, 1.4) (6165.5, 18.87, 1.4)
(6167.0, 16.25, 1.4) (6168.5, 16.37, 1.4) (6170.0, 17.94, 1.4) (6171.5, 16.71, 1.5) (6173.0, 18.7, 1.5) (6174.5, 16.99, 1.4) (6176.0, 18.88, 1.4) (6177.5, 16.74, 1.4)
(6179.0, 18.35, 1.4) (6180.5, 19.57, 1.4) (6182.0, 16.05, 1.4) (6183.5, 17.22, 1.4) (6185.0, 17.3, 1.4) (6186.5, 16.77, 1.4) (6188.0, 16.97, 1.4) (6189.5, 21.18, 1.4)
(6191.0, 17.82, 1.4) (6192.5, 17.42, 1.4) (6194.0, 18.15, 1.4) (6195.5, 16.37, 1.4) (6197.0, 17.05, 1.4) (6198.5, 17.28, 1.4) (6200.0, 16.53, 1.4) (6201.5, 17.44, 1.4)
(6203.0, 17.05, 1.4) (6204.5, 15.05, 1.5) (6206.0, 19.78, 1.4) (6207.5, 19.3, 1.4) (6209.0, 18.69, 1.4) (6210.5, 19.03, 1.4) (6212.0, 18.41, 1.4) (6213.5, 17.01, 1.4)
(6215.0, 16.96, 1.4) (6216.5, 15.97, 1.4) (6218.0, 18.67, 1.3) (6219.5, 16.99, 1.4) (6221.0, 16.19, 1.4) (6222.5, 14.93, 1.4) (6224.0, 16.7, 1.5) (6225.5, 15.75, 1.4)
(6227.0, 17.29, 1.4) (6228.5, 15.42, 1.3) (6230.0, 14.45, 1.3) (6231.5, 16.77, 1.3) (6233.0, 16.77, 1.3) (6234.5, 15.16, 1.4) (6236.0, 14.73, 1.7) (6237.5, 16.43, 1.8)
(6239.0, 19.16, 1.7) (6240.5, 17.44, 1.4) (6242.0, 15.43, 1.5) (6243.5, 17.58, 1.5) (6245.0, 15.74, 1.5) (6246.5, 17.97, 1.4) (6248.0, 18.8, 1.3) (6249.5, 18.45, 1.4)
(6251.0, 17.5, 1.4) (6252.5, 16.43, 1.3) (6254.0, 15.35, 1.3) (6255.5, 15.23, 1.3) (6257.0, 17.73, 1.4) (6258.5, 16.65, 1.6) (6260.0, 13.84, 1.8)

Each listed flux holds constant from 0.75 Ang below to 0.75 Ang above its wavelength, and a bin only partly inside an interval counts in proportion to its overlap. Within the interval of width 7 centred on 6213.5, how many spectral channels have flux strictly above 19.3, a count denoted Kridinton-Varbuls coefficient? 0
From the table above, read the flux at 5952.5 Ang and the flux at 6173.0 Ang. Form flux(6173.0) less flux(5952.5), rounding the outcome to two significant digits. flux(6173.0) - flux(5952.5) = -3.0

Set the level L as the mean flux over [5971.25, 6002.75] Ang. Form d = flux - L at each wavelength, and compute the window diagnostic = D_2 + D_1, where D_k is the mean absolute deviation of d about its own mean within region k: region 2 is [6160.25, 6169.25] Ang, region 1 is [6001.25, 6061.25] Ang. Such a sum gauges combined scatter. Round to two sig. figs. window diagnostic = 1.8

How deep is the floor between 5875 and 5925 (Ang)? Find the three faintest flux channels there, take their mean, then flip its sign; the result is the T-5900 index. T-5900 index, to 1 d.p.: -18.3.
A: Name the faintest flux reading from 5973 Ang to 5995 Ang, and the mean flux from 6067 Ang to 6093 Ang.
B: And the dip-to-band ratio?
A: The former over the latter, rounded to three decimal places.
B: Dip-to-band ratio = 0.901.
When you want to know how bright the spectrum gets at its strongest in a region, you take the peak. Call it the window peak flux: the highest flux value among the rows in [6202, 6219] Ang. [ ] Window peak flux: 19.78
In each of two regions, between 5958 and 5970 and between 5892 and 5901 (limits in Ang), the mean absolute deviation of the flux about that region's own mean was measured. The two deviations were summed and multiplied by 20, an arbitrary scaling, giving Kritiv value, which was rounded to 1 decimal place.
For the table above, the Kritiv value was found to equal 44.7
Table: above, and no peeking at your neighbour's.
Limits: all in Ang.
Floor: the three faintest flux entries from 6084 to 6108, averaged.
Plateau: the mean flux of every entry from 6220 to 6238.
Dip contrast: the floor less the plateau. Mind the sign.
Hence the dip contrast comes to 0.34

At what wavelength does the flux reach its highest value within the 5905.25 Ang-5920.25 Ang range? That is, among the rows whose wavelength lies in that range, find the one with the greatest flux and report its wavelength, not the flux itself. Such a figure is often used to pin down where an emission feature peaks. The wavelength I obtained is 5915.0 Ang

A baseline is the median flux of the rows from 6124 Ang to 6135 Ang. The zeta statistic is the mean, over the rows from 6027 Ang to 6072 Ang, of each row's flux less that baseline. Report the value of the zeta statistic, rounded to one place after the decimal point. 0.1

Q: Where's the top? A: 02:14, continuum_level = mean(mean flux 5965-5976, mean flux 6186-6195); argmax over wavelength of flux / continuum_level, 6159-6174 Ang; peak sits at 6159.5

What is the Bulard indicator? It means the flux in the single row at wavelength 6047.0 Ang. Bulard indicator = 16.09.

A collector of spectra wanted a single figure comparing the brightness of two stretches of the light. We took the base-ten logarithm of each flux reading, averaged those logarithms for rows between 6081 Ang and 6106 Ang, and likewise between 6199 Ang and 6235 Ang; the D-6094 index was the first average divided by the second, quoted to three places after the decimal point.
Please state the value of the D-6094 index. 1.035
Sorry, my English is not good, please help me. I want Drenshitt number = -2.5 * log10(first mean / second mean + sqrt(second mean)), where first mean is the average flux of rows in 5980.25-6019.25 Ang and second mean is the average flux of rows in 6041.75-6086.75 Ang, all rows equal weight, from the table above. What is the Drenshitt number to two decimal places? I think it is -1.81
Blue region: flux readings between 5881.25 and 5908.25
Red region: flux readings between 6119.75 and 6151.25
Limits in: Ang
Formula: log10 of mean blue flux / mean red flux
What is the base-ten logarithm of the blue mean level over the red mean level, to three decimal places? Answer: 0.097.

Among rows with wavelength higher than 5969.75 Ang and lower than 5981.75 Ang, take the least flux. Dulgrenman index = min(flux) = 18.82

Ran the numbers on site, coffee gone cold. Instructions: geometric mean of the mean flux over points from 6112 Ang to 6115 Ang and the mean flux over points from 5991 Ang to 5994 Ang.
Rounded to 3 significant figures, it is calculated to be 18.8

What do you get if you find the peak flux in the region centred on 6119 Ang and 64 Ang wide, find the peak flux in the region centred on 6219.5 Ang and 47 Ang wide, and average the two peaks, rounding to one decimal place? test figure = 21.9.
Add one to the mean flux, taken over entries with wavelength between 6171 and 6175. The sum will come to 18.5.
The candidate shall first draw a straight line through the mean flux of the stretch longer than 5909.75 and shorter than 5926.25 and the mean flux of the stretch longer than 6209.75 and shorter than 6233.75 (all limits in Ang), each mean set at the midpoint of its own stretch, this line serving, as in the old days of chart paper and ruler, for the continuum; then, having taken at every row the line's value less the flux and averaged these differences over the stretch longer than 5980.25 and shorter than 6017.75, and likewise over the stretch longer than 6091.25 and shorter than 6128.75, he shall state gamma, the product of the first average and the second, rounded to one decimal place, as 0.3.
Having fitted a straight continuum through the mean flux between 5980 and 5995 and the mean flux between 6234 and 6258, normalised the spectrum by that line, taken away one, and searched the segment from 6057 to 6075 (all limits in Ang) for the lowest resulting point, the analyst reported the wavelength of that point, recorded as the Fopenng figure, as 6057.5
